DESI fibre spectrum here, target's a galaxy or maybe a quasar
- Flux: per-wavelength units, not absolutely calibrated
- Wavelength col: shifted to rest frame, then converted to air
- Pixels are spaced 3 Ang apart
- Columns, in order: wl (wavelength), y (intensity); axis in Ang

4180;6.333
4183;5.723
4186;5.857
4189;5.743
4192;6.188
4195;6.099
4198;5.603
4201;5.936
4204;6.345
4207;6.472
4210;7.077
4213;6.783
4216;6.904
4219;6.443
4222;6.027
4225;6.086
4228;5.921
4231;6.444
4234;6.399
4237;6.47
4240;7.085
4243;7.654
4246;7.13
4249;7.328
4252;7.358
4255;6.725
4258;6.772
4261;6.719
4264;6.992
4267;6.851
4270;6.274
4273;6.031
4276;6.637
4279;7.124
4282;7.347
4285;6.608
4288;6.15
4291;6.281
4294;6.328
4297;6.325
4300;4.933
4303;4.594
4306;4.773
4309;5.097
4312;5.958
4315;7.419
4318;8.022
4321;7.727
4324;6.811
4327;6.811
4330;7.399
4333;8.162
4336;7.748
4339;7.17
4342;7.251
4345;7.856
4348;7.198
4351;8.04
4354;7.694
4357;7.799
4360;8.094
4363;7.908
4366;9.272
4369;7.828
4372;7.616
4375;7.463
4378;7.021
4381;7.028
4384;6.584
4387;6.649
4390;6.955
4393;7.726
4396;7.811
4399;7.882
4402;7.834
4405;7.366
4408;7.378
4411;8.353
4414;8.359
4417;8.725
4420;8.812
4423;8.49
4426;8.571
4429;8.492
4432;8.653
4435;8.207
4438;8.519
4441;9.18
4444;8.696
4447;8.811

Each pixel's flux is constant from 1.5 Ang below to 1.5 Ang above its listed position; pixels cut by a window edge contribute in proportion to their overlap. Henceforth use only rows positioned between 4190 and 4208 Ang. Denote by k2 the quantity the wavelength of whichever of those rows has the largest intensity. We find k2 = 4207 Ang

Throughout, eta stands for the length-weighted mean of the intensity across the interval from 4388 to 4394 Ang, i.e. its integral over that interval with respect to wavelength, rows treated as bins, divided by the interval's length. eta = 7.25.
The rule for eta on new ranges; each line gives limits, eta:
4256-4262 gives 6.75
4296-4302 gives 5.48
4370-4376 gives 7.57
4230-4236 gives 6.42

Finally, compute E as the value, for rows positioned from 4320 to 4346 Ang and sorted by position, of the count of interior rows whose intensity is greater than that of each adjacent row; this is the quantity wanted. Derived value 1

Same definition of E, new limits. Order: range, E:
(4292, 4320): 0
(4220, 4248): 3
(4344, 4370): 3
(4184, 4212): 1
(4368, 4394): 1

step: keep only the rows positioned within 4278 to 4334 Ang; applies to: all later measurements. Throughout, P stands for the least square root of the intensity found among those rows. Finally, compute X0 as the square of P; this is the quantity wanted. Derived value 4.6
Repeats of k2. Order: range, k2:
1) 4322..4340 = 4333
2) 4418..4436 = 4420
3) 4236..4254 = 4243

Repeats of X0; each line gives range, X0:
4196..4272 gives 5.6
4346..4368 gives 7.2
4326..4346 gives 6.8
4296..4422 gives 4.6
